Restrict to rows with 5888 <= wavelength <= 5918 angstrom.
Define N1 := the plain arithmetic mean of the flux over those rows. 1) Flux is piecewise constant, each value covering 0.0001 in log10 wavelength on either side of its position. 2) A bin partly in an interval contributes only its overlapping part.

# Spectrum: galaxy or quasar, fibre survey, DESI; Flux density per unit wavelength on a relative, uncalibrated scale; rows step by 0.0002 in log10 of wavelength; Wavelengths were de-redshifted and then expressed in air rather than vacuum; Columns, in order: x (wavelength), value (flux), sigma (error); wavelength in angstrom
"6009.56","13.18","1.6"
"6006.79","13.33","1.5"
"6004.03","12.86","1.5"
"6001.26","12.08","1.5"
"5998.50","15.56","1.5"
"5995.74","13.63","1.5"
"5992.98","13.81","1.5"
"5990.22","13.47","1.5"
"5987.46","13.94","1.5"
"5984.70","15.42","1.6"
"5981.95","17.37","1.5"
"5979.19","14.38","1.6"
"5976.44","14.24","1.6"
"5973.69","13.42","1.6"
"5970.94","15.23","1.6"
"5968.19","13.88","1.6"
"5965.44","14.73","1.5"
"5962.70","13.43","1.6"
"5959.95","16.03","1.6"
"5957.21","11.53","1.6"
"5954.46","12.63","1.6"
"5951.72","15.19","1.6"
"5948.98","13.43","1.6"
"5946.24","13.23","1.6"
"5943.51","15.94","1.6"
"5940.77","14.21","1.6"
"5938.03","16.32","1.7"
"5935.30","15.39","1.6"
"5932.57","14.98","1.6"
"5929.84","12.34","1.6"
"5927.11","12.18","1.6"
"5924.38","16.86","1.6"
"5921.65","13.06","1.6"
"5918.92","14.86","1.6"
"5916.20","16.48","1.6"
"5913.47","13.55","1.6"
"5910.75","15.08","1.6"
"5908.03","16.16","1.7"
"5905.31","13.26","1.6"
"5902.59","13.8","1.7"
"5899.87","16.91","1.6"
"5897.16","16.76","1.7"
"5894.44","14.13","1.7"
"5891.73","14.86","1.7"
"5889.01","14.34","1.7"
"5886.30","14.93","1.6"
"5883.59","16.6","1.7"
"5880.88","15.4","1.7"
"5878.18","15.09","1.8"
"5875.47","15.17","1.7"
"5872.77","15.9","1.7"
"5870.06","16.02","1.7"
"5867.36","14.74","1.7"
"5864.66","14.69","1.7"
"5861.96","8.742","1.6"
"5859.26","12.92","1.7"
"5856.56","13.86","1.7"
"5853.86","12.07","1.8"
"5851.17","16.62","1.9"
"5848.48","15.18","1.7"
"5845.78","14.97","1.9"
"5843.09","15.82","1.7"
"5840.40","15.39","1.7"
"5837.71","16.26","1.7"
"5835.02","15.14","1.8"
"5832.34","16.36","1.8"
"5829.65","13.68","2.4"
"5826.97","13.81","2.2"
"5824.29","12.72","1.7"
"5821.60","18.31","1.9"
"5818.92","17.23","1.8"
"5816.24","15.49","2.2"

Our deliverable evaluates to 15.0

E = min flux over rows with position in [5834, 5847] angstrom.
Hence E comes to 14.97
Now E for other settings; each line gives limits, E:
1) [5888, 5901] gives 14.13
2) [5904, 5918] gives 13.26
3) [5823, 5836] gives 12.72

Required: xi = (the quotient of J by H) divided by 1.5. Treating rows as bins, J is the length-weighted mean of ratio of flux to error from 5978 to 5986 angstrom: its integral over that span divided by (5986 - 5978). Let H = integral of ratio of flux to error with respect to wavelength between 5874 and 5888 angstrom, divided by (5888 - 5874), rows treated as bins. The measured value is 0.74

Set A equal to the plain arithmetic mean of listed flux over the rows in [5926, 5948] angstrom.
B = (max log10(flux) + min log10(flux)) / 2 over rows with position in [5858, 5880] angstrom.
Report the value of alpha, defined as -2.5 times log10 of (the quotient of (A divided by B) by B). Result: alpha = -2.74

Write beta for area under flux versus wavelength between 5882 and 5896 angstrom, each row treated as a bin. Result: 210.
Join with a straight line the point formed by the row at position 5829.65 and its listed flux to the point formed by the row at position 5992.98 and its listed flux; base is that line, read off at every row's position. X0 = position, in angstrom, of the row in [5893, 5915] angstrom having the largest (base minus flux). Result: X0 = 5905.31 angstrom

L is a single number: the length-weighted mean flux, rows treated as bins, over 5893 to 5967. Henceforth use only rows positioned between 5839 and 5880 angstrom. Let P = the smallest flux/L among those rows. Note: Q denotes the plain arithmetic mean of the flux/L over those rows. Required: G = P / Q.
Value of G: 0.604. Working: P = 0.60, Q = 1.00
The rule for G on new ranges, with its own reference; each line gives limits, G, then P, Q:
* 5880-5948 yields 0.819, 0.84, 1.02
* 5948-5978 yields 0.825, 0.79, 0.96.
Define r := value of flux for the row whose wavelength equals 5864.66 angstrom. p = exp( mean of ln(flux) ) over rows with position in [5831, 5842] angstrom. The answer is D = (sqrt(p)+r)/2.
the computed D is 9.3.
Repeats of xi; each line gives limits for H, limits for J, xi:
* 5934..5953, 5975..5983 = 0.71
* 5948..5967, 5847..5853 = 0.66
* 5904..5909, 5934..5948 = 0.70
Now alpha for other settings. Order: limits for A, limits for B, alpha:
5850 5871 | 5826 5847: -2.49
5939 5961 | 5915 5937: -2.55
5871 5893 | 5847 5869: -2.79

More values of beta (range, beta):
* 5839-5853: 217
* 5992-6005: 177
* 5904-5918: 209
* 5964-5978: 200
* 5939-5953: 202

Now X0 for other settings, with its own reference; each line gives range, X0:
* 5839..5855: 5853.86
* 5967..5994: 5973.69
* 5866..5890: 5889.01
